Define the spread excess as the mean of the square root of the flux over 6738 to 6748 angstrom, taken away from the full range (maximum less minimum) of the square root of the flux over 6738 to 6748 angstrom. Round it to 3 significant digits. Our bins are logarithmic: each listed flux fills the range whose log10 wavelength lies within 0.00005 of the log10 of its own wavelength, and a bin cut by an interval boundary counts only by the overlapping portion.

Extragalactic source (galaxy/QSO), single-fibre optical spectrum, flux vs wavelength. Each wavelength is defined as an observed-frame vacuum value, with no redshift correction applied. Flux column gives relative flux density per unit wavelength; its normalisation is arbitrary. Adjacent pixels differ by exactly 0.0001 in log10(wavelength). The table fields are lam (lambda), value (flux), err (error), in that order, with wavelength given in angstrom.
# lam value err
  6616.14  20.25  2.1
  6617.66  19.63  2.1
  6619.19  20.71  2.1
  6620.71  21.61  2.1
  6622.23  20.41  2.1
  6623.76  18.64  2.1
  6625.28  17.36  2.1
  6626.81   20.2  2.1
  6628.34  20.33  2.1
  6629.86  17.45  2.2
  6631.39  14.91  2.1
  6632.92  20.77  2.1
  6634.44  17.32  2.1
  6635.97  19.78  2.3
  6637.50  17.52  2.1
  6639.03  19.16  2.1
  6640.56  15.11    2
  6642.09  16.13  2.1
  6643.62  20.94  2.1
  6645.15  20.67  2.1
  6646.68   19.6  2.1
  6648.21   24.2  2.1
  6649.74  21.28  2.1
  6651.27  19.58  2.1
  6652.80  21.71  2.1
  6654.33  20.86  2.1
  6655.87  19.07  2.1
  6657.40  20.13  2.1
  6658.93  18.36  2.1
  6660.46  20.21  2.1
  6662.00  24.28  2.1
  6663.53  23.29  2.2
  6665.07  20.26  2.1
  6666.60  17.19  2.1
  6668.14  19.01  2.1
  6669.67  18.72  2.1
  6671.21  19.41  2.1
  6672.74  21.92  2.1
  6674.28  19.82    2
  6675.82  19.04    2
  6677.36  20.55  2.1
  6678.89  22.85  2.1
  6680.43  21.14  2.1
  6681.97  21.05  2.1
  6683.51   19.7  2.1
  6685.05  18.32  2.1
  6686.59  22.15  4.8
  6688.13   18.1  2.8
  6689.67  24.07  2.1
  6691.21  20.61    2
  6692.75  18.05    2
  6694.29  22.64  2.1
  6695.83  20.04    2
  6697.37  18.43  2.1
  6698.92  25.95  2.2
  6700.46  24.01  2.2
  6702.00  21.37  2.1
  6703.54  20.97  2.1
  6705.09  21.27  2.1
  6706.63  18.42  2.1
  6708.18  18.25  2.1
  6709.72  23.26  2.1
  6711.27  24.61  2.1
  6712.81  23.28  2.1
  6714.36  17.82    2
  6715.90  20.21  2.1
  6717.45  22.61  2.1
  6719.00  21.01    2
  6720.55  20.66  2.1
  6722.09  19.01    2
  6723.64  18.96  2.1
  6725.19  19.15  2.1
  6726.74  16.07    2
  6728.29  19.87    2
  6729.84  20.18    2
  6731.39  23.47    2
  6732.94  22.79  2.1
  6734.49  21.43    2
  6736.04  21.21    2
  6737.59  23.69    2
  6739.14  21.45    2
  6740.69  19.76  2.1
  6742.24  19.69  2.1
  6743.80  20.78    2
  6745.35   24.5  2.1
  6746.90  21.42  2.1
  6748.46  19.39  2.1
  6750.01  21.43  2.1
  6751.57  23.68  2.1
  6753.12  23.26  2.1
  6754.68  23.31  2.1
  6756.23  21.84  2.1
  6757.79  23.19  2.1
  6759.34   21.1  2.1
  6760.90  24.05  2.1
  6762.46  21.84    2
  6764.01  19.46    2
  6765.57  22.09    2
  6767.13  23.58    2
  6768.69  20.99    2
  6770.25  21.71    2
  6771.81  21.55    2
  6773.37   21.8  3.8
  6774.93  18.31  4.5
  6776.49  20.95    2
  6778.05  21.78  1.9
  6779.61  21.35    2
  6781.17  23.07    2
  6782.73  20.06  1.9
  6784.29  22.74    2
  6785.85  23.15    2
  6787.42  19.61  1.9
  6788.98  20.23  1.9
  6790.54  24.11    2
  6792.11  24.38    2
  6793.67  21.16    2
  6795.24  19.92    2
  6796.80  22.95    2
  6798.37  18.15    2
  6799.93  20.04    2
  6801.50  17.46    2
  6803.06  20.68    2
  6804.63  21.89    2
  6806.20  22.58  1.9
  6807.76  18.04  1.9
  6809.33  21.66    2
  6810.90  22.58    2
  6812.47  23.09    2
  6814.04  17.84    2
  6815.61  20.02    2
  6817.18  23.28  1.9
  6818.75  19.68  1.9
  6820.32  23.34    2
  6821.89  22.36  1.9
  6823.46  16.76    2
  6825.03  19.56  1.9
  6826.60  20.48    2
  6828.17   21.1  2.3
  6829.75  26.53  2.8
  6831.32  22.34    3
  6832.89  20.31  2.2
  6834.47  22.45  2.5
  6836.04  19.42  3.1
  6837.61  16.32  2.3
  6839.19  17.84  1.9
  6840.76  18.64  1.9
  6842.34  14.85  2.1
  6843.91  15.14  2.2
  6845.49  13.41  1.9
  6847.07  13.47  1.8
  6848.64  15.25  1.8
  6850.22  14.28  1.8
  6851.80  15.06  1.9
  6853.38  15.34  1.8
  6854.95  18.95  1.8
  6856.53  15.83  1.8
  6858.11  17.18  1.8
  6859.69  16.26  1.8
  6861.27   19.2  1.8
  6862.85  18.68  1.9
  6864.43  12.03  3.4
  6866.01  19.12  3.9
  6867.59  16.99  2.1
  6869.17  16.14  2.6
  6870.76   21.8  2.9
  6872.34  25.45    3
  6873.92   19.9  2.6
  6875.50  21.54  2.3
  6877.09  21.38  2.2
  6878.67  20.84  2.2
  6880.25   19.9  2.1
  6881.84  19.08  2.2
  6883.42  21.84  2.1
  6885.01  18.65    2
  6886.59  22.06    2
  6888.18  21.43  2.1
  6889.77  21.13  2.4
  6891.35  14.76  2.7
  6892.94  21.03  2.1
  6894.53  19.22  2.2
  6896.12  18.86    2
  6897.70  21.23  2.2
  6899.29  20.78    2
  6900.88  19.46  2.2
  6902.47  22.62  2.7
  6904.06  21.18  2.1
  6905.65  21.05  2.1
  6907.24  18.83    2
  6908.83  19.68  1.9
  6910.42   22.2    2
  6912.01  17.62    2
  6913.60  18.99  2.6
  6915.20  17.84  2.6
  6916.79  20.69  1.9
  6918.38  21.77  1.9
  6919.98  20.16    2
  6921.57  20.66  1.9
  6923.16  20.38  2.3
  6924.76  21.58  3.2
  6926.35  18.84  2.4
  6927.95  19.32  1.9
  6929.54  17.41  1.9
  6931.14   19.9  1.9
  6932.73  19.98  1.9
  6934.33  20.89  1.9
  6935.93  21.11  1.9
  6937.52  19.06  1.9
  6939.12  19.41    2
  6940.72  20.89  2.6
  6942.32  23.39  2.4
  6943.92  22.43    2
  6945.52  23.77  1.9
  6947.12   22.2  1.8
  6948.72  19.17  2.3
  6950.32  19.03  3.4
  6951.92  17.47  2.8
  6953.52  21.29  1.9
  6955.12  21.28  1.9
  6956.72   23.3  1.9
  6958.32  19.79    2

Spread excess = -4.10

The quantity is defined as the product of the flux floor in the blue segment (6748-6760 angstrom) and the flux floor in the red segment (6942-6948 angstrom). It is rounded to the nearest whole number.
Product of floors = 430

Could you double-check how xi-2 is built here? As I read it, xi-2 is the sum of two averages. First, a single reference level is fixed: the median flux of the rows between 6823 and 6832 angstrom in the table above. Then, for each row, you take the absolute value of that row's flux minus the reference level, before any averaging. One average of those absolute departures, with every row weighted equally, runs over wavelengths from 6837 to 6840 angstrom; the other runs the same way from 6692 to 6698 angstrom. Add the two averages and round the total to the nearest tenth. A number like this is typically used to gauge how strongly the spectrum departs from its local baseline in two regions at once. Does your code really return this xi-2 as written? 5.6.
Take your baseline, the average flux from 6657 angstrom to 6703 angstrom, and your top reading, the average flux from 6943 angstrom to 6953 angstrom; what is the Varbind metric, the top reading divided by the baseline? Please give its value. 1.00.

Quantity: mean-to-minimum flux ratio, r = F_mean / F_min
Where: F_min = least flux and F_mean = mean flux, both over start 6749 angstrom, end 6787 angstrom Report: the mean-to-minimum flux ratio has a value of 1.20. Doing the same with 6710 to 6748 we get 1.31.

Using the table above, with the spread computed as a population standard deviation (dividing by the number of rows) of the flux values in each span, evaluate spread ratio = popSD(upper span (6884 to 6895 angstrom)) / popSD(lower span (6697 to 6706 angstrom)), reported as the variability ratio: 1.0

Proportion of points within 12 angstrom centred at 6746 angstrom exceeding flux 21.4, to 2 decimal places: 0.50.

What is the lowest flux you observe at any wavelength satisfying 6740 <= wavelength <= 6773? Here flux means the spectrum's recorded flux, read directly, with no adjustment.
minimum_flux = 19.39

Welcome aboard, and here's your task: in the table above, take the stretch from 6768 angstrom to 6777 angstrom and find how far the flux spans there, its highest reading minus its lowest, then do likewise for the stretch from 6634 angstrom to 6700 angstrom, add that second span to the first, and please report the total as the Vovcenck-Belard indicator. 14.3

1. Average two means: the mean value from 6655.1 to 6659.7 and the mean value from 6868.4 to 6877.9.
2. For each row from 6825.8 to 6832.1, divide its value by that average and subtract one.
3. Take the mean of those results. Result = 0.12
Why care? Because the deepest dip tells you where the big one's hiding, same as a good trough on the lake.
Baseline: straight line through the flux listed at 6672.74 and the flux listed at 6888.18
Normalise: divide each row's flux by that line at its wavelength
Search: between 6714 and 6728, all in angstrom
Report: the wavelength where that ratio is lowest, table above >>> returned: 6726.74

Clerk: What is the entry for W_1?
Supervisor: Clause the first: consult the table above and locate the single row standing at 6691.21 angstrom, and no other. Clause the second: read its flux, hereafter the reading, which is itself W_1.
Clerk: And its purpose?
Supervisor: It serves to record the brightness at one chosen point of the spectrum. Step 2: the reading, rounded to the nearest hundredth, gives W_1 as 20.61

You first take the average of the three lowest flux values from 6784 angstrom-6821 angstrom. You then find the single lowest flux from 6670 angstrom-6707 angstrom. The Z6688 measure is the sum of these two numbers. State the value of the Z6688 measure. 35.8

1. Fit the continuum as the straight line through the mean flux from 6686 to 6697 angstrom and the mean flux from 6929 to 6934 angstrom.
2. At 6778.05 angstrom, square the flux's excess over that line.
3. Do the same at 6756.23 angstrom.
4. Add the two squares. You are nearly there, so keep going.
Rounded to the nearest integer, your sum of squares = 5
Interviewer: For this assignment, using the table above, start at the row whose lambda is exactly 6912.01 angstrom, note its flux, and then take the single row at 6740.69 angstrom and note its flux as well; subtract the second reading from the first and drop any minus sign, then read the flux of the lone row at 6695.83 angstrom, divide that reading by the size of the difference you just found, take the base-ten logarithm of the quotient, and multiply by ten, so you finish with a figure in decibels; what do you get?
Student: 10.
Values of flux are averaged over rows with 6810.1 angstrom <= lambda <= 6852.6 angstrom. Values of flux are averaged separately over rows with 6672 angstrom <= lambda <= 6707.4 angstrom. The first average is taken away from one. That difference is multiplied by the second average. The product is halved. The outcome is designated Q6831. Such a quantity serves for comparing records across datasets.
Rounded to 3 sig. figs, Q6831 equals -189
